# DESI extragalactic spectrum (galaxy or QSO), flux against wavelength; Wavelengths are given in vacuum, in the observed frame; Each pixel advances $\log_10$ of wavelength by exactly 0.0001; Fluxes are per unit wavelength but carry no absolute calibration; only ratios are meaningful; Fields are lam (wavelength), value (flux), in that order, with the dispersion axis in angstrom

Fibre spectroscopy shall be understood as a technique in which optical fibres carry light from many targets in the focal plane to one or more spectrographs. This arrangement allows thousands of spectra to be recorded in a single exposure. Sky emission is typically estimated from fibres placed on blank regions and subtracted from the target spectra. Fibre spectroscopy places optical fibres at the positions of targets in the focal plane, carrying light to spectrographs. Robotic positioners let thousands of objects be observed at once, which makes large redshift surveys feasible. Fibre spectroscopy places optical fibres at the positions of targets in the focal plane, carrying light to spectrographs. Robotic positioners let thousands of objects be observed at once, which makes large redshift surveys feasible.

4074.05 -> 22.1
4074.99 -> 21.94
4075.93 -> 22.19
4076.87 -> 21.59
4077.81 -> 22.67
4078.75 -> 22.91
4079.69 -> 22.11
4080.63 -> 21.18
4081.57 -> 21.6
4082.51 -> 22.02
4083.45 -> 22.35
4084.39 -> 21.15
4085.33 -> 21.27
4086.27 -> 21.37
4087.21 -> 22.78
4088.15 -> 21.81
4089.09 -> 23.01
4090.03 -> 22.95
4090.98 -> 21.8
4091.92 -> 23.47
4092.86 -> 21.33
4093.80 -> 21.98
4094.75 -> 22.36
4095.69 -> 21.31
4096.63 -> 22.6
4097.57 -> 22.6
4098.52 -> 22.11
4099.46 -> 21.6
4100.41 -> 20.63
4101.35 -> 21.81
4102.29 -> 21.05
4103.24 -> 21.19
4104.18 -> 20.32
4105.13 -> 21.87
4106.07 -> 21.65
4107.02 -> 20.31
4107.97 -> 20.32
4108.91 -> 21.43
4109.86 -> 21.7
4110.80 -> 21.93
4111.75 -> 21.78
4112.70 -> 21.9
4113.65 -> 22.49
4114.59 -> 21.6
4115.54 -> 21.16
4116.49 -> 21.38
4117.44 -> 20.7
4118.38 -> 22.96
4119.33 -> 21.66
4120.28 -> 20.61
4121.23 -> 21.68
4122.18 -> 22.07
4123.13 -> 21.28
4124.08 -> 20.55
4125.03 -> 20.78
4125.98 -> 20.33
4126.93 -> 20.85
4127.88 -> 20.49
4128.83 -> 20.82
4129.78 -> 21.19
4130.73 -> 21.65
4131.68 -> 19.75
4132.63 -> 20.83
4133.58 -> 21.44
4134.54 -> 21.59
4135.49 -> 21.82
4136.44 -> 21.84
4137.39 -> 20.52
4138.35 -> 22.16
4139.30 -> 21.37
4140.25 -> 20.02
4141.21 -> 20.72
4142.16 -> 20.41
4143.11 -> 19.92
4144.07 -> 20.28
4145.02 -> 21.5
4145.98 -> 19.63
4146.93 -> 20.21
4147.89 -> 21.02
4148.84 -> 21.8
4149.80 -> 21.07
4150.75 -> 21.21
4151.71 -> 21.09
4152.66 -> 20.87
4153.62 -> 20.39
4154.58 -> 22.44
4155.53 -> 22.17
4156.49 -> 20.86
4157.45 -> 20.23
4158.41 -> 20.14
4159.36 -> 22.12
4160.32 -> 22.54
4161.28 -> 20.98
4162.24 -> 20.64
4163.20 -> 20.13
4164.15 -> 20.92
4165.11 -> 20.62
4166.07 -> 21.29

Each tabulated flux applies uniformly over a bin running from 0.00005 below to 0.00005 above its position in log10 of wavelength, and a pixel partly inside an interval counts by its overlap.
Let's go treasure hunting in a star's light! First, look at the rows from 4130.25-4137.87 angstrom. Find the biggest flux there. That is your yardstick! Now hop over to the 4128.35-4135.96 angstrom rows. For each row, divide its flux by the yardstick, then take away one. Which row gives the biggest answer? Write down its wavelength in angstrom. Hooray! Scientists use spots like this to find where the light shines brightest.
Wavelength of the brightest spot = 4135.49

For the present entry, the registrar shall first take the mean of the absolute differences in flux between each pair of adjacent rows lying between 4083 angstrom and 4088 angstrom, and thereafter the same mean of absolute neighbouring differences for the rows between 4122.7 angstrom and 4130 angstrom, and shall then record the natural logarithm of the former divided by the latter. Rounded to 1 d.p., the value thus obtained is 0.5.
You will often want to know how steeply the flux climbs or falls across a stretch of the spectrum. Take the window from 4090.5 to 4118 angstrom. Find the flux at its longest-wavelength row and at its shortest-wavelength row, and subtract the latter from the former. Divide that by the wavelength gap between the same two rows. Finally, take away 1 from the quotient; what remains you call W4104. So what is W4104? -1.04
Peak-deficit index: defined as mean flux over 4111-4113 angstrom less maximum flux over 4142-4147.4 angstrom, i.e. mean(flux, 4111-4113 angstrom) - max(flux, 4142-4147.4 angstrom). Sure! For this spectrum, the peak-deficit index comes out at 0.3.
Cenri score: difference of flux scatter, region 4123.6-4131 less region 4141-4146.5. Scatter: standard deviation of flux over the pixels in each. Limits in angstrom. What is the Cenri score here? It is -0.2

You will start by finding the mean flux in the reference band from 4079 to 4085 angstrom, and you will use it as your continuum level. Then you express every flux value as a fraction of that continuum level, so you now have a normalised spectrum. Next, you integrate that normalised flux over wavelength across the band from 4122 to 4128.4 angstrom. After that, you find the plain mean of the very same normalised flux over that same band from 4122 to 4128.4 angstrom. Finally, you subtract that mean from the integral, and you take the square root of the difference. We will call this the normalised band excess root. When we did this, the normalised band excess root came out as 2.3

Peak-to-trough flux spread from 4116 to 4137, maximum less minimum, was 3.2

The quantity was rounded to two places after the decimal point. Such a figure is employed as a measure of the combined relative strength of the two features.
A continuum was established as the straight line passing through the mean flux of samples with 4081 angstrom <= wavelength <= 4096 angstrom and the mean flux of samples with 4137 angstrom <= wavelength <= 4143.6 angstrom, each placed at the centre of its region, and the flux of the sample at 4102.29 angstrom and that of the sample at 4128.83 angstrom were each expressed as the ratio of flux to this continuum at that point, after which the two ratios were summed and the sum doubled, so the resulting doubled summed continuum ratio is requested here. 3.92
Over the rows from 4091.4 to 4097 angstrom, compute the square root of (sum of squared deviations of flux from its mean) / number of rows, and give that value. 0.8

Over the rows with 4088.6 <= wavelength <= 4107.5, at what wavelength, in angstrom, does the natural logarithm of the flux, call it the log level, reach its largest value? 4091.92 angstrom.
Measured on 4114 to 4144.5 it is 4118.38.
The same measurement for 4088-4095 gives 4091.92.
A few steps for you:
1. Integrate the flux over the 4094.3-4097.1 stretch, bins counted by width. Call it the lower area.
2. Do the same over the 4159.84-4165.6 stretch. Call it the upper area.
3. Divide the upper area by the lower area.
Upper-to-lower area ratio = 1.9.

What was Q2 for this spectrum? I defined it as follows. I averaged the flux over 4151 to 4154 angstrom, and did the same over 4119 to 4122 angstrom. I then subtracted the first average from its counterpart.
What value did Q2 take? 0.53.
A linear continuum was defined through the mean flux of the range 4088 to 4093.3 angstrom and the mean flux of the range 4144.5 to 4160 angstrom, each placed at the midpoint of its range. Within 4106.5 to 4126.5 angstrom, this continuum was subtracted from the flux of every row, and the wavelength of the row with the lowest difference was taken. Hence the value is 4107.02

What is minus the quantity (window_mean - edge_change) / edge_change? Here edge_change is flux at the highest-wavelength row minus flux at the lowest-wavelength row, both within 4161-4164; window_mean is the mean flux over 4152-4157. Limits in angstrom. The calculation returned 26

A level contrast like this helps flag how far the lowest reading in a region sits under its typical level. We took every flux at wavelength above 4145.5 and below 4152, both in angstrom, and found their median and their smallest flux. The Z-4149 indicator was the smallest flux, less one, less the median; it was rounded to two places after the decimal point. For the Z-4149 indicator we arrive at -2.44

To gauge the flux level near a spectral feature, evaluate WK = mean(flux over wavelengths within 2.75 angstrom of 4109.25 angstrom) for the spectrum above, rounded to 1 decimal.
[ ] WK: 21.2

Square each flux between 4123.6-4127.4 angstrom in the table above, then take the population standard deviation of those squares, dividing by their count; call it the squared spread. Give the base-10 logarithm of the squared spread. 0.93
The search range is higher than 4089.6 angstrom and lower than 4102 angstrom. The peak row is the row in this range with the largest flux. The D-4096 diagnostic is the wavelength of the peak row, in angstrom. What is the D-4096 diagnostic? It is 4091.92 angstrom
